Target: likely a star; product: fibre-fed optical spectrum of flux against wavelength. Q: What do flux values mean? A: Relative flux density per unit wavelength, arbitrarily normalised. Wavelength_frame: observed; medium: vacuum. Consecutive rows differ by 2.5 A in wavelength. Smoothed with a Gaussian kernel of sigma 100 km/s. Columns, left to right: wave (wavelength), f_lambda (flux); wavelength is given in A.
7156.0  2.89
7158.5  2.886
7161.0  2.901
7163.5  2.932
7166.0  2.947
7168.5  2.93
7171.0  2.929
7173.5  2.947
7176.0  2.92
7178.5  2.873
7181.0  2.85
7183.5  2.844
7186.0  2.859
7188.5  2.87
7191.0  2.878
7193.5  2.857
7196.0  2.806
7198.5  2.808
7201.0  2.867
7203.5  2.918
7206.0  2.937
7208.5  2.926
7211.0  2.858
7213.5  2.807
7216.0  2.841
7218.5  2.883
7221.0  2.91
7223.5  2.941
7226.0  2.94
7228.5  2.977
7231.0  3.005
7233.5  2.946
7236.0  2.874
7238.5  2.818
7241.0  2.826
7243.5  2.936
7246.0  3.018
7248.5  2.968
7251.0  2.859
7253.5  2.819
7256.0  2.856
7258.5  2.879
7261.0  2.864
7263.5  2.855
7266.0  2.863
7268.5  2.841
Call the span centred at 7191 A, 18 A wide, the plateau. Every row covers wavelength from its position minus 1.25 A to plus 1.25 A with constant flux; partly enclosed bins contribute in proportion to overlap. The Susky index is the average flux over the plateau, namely 2.846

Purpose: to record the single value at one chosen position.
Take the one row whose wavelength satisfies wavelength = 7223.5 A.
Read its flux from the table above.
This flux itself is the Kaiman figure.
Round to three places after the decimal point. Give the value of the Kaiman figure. 2.941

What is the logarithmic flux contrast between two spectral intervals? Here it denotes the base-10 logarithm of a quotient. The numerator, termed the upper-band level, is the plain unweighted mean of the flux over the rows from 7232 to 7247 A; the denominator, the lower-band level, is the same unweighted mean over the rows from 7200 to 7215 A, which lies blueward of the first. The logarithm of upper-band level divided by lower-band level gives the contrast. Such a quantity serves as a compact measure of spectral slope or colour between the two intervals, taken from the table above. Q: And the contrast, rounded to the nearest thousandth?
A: 0.003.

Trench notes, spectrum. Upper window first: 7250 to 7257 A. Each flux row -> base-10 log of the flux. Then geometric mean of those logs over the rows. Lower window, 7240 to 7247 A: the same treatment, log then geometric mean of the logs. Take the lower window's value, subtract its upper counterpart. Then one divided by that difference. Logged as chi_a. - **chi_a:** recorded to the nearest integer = 83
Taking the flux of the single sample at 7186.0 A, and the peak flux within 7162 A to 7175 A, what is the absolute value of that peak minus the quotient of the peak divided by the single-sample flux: 1.92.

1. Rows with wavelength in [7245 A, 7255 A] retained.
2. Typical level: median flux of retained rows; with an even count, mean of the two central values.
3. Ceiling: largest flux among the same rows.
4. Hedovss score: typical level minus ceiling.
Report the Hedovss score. -0.10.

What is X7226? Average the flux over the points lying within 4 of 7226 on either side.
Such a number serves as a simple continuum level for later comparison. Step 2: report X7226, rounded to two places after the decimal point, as 2.95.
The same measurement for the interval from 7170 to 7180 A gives 2.92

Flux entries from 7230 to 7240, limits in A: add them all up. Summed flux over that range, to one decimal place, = 11.6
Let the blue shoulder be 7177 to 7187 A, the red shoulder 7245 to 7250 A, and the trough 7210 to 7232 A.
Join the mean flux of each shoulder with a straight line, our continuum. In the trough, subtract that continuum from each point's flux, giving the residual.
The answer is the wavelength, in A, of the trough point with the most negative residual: 7213.5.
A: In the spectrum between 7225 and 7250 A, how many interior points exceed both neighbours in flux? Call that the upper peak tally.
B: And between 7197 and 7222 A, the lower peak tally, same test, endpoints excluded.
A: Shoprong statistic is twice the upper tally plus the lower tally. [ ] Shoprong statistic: 5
